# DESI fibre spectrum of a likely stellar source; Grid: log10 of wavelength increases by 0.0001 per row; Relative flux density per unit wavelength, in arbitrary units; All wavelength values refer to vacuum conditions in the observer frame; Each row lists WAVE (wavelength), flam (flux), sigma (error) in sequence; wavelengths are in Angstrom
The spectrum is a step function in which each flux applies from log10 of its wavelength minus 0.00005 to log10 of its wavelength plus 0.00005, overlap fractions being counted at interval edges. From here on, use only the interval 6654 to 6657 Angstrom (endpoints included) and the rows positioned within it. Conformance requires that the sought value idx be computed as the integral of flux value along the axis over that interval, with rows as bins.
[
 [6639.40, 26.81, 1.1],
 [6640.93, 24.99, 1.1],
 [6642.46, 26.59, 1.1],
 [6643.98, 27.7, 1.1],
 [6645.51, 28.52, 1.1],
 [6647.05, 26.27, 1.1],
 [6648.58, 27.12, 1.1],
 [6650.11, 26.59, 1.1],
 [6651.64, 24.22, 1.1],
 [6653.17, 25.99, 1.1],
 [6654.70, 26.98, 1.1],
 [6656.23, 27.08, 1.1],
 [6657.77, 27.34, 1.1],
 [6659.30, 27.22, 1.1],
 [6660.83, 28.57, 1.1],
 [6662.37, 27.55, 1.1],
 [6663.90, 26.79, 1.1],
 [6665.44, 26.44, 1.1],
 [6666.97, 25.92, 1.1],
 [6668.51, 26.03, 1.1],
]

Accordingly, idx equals 81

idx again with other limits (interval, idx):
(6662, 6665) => 81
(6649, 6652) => 77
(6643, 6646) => 84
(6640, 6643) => 77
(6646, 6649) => 80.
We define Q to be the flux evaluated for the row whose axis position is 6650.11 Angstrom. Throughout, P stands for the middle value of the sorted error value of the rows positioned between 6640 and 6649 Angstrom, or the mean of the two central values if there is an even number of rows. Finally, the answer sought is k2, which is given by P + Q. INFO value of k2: 27.7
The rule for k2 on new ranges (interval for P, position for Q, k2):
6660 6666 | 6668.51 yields 27.1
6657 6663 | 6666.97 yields 27.0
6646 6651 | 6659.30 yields 28.3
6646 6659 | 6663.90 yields 27.9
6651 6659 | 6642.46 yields 27.7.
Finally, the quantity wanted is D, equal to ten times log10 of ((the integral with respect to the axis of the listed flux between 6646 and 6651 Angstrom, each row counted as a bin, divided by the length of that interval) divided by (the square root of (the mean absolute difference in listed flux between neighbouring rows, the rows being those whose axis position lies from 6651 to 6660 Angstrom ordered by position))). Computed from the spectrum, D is 15.2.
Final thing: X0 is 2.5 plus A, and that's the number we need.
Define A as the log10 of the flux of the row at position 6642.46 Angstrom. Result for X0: 3.92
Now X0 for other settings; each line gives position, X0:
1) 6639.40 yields 3.93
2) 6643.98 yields 3.94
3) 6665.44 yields 3.92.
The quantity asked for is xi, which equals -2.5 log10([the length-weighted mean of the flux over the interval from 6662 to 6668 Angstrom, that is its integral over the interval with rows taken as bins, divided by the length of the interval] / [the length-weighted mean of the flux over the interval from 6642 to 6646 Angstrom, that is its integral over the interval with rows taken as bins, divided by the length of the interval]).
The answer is 0.044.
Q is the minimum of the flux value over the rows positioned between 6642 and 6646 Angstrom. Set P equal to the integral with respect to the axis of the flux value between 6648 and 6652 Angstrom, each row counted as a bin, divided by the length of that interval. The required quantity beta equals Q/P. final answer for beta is 1.02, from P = 26.1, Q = 26.59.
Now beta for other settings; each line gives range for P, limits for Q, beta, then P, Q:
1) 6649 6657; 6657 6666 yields 1.01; 26.2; 26.44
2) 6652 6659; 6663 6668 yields 0.97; 26.7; 25.92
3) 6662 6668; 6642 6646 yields 1.00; 26.6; 26.59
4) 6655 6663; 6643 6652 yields 0.88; 27.5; 24.22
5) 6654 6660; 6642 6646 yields 0.98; 27.1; 26.59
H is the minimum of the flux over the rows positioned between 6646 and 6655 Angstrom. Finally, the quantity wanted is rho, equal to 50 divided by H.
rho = 2.06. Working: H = 24.22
